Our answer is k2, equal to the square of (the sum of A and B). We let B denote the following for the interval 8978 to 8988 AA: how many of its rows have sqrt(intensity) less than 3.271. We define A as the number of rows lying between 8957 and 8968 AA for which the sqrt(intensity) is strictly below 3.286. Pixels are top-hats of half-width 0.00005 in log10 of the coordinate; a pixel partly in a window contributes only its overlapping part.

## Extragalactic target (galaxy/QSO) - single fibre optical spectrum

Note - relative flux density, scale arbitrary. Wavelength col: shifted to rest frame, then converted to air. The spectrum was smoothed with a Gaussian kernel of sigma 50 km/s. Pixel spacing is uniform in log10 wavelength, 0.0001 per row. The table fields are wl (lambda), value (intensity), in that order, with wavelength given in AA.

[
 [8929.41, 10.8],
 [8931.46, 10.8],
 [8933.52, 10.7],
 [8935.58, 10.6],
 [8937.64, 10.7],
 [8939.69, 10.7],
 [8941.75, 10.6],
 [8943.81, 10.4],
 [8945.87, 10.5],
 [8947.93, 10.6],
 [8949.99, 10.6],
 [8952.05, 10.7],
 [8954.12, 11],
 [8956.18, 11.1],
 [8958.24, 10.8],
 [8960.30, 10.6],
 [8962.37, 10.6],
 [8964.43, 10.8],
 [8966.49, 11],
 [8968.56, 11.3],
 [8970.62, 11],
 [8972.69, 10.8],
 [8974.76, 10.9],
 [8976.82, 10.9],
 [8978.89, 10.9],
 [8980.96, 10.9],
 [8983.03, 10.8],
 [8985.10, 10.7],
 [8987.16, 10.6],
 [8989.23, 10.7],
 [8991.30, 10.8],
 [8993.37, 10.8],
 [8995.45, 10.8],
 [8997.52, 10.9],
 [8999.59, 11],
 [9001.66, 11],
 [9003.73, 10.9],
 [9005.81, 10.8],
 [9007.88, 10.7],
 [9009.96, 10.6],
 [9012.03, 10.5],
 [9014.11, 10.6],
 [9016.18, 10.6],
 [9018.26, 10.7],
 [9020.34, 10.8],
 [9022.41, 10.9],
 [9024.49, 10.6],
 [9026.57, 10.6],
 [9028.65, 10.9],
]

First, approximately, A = 2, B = 1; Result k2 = 9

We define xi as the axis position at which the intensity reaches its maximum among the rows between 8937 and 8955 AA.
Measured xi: 8954.12 AA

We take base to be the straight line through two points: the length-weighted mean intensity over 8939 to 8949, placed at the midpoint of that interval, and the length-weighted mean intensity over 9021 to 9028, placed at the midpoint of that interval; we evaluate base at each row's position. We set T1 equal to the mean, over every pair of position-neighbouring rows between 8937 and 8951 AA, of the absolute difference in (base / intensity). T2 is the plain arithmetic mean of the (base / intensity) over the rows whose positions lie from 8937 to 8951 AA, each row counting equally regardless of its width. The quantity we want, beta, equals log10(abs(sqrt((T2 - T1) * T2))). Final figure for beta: -0.003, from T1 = 0.008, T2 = 1.00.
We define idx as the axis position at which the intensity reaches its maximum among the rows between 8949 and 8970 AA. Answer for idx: 8968.56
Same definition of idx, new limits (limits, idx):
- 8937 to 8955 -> 8954.12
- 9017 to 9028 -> 9022.41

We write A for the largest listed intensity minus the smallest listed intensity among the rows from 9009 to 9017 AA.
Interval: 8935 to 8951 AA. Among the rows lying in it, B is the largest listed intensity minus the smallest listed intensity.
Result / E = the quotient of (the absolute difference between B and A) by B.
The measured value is 0.7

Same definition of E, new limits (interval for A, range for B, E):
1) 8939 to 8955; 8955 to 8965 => 0.2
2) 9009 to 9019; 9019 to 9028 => 0.3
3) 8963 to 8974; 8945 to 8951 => 4.0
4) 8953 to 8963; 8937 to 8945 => 0.7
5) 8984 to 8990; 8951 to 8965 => 0.8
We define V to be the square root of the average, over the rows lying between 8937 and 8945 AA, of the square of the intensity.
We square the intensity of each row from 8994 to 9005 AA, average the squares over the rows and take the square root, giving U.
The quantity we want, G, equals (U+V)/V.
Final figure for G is 2.03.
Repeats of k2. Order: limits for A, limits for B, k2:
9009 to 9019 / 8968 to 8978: 25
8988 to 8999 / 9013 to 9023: 9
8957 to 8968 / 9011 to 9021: 25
